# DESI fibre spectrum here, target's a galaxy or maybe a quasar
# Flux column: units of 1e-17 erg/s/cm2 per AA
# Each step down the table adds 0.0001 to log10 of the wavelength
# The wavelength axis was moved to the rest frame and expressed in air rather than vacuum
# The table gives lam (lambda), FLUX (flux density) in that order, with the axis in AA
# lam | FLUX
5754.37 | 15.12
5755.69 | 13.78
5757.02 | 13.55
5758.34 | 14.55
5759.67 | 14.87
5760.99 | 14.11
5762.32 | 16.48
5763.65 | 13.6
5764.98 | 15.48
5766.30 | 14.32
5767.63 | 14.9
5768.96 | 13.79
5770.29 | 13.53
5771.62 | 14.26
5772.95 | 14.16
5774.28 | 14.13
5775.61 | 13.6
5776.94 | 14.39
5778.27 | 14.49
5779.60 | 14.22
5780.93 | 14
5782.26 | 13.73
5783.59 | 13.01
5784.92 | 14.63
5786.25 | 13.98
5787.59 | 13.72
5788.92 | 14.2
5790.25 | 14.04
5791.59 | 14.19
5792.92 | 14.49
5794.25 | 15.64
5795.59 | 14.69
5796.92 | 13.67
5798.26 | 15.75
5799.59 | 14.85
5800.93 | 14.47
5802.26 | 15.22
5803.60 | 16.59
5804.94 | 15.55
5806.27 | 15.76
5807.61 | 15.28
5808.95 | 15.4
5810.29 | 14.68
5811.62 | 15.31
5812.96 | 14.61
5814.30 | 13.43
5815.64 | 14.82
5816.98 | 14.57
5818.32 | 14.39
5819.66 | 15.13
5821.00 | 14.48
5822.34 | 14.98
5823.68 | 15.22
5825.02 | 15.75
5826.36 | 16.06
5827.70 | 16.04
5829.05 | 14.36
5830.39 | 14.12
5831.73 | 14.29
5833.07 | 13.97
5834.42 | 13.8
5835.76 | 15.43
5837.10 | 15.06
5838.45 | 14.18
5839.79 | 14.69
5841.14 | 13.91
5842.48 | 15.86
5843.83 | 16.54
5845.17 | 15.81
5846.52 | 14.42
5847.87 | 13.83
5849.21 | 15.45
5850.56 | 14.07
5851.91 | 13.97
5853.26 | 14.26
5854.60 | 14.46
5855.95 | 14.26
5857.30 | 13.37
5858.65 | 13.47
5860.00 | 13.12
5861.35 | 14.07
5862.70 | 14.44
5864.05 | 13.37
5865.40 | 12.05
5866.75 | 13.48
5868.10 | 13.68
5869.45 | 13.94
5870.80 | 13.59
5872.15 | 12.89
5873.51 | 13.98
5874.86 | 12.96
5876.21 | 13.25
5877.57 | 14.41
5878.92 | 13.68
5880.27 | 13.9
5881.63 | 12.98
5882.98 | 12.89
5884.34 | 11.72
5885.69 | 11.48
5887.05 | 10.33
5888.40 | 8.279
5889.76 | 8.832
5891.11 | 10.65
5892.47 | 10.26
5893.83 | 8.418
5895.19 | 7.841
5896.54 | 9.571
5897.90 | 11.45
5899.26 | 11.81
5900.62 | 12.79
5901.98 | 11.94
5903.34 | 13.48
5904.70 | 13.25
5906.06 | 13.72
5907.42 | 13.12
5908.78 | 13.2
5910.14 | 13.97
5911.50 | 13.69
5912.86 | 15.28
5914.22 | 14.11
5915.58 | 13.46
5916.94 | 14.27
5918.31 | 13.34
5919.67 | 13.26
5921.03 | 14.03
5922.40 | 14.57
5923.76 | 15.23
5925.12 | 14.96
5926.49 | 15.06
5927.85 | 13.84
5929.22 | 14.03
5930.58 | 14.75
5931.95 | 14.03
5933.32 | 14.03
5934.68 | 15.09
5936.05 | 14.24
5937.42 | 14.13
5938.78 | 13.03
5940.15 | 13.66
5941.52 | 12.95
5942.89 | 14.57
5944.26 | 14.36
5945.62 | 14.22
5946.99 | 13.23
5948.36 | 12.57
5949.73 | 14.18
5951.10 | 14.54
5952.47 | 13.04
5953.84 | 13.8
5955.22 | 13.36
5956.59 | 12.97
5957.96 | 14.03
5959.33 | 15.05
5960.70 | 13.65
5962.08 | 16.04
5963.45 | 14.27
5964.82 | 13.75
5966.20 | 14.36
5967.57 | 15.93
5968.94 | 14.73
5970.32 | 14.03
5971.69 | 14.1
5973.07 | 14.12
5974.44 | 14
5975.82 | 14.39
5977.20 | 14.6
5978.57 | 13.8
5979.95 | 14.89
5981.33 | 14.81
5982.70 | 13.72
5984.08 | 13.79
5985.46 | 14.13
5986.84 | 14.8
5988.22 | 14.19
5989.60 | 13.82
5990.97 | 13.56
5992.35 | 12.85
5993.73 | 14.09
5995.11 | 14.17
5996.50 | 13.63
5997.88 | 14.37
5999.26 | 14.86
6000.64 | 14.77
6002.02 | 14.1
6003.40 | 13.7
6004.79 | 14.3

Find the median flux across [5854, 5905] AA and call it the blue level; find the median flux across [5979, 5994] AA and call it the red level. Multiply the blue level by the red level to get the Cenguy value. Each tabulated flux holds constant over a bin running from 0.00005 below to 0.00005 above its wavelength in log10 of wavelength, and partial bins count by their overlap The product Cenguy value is 184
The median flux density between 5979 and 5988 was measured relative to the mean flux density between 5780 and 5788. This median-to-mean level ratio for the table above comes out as 1.04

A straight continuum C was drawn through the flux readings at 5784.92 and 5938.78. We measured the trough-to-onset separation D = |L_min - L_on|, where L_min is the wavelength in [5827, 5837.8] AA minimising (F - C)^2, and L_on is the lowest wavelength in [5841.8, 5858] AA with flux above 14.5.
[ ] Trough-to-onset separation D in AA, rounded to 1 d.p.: 12.1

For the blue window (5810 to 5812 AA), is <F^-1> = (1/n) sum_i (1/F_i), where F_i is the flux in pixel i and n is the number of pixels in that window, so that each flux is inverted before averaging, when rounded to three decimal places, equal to 0.067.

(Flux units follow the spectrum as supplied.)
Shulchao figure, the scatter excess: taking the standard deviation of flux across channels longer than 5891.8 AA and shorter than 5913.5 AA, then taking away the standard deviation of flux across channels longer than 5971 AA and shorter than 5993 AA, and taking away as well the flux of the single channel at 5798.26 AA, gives -14.2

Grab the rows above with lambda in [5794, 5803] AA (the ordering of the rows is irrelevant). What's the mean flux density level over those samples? 14.9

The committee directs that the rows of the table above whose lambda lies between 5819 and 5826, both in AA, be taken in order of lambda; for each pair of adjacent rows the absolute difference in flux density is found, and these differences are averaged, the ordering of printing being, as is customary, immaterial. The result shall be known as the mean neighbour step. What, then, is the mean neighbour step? 0.480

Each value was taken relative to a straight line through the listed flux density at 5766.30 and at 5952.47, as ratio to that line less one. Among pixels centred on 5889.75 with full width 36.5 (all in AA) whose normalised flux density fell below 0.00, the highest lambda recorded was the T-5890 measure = 5907.42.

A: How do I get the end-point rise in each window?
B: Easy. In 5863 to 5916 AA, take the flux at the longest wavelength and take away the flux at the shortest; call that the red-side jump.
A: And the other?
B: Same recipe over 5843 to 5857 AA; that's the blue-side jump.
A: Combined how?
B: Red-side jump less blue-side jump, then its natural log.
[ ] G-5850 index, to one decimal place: 0.9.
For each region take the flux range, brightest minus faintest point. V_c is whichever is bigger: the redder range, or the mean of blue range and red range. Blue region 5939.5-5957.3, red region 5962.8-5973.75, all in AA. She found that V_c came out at 2.2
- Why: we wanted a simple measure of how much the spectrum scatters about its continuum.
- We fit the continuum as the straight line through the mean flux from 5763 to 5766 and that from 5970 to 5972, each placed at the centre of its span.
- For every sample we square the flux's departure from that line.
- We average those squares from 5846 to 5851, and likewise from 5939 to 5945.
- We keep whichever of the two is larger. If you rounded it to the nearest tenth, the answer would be 0.5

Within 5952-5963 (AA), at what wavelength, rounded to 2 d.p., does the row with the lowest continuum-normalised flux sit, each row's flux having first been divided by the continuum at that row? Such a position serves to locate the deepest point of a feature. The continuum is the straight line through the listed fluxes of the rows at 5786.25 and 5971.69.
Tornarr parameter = 5956.59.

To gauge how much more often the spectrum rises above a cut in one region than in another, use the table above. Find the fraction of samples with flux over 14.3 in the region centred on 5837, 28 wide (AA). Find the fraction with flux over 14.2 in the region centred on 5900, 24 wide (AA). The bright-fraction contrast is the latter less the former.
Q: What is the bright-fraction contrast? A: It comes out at -0.6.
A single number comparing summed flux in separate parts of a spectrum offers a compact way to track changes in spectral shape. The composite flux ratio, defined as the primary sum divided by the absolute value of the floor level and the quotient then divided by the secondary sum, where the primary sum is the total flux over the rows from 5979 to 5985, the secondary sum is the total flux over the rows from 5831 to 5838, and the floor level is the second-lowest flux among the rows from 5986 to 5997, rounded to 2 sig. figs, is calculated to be 0.058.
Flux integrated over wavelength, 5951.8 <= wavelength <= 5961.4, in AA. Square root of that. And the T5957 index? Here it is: 11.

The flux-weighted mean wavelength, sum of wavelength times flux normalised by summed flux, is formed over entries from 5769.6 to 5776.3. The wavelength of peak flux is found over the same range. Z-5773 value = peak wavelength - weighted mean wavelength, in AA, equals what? -1.3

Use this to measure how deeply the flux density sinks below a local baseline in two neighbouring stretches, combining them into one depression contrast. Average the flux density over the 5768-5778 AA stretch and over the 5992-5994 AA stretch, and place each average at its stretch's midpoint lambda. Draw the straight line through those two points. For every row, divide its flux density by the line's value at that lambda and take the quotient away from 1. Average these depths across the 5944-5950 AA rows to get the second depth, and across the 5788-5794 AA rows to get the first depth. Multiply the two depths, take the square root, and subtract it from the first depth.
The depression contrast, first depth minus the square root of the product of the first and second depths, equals -0.035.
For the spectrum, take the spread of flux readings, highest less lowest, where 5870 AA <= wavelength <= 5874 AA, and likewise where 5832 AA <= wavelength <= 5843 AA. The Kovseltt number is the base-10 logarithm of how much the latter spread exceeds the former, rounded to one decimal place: 0.0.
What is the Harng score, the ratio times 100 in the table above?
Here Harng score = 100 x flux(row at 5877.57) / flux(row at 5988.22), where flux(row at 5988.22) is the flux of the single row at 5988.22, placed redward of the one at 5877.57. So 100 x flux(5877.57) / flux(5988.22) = 102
